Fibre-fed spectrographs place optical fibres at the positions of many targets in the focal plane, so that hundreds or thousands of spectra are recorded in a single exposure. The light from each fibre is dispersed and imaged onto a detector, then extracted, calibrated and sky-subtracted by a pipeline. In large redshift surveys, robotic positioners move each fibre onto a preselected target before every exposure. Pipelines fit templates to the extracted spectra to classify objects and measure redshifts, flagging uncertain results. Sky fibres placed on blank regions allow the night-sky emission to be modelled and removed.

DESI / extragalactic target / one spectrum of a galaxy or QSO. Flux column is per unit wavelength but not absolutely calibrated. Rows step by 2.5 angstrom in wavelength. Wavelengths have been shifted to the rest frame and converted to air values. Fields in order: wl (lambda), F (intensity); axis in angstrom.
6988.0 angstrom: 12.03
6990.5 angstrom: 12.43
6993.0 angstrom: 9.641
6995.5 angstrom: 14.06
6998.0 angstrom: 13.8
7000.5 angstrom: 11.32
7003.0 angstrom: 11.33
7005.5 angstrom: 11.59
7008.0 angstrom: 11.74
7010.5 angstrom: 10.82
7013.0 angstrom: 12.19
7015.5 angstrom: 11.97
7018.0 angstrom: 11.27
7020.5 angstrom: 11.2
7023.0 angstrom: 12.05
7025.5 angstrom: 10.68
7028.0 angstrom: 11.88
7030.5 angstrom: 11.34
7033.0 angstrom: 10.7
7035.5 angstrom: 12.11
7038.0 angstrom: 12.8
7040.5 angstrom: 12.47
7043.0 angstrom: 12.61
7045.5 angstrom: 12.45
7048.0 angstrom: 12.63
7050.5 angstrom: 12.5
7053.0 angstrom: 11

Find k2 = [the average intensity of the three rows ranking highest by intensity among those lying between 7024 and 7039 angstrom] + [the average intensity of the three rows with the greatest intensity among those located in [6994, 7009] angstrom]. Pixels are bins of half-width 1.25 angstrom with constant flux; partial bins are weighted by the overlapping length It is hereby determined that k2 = 25.5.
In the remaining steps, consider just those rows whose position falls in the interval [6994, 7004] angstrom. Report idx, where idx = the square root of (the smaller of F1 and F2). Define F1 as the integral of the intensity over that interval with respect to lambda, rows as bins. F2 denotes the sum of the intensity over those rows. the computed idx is 7.1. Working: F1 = 126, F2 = 51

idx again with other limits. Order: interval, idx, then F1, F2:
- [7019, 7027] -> 5.8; 91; 34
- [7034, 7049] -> 8.7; 187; 75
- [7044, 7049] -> 5.0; 63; 25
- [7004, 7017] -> 7.6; 151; 58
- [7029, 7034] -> 4.7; 55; 22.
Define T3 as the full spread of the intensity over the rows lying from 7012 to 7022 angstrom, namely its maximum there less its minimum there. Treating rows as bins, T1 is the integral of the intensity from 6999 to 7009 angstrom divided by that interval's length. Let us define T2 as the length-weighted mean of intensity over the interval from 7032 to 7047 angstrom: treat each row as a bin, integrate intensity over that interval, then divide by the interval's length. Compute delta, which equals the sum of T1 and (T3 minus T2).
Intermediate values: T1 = 11.5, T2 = 12.2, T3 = 0.99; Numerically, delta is 0.3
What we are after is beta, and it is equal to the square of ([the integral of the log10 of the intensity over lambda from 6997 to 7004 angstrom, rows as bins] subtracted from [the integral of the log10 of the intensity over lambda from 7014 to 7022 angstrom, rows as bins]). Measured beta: 0.84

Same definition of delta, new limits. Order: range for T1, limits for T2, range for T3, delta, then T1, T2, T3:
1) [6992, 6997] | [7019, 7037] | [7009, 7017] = 2.0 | 12.1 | 11.4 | 1.37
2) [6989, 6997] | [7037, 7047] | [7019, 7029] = 0.9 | 12.1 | 12.6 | 1.37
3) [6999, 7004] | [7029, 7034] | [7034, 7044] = 1.1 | 11.4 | 11.1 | 0.69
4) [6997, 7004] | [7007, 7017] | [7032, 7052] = 2.6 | 12.1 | 11.7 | 2.10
